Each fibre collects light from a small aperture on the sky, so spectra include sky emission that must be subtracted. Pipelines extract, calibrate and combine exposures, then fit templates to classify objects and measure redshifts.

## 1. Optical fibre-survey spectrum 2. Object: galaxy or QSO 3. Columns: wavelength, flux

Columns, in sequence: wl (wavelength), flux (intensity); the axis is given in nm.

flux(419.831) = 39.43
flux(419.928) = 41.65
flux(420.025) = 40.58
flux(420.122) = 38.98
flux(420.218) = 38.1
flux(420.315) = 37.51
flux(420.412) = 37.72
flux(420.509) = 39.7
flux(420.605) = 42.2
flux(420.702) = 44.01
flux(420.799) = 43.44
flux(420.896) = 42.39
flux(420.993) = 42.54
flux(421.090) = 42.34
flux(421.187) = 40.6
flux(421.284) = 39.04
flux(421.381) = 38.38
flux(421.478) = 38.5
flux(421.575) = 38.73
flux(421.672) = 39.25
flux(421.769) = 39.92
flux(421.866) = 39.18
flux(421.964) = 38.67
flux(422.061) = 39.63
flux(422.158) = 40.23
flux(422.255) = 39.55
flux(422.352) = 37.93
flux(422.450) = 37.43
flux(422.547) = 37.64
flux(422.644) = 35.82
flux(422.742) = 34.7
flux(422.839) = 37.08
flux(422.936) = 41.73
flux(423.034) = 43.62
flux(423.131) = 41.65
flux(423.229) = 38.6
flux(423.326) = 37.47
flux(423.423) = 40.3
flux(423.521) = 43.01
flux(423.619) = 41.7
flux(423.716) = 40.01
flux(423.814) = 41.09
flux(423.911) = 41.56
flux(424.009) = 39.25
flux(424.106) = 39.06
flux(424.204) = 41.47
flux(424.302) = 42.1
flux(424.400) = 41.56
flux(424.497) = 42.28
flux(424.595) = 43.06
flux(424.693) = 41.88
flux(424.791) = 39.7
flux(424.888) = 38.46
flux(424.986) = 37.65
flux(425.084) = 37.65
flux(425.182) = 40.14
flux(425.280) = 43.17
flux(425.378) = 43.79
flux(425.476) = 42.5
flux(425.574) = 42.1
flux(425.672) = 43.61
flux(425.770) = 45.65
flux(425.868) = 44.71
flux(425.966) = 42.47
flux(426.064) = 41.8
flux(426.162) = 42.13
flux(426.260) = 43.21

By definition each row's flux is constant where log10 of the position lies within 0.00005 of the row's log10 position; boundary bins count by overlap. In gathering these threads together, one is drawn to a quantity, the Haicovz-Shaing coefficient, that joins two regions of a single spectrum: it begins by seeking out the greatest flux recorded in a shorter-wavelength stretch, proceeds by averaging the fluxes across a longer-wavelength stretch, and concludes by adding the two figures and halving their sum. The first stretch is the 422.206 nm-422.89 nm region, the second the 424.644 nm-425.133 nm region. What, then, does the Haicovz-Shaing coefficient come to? 39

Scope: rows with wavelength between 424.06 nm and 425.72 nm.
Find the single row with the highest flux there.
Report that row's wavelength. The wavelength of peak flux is 425.378 nm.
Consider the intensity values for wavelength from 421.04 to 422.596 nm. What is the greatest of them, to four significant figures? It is 42.34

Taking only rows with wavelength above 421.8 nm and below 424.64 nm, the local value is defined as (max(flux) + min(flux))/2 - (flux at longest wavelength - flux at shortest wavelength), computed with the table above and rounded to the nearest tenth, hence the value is 35.3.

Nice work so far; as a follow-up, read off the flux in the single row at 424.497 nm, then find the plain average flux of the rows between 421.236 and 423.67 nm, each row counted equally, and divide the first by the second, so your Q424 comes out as 1.08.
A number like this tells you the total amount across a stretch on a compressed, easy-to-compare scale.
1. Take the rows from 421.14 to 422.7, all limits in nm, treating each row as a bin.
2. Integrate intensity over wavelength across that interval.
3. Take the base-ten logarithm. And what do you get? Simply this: 1.78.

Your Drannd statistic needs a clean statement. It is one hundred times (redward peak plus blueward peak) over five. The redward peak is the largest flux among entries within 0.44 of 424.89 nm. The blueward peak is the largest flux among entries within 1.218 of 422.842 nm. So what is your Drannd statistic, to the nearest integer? 1736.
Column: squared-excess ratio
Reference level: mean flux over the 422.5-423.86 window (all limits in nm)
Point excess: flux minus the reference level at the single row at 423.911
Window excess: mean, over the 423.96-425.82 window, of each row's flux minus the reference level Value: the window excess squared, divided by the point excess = 1.5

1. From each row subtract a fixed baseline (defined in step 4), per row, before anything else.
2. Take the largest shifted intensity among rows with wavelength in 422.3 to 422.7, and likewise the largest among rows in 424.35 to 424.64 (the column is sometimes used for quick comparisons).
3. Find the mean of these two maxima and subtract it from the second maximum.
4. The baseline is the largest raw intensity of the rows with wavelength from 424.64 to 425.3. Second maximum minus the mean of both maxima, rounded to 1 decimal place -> 2.6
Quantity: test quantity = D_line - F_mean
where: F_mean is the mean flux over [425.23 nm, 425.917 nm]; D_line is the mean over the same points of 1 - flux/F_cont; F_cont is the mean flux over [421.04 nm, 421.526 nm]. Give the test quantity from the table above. -44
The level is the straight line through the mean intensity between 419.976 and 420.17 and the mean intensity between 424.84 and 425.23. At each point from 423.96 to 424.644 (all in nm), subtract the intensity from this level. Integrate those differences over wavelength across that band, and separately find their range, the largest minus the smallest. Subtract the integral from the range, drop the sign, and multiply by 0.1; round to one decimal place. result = 0.6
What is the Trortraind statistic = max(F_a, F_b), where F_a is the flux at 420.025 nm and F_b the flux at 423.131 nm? 42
